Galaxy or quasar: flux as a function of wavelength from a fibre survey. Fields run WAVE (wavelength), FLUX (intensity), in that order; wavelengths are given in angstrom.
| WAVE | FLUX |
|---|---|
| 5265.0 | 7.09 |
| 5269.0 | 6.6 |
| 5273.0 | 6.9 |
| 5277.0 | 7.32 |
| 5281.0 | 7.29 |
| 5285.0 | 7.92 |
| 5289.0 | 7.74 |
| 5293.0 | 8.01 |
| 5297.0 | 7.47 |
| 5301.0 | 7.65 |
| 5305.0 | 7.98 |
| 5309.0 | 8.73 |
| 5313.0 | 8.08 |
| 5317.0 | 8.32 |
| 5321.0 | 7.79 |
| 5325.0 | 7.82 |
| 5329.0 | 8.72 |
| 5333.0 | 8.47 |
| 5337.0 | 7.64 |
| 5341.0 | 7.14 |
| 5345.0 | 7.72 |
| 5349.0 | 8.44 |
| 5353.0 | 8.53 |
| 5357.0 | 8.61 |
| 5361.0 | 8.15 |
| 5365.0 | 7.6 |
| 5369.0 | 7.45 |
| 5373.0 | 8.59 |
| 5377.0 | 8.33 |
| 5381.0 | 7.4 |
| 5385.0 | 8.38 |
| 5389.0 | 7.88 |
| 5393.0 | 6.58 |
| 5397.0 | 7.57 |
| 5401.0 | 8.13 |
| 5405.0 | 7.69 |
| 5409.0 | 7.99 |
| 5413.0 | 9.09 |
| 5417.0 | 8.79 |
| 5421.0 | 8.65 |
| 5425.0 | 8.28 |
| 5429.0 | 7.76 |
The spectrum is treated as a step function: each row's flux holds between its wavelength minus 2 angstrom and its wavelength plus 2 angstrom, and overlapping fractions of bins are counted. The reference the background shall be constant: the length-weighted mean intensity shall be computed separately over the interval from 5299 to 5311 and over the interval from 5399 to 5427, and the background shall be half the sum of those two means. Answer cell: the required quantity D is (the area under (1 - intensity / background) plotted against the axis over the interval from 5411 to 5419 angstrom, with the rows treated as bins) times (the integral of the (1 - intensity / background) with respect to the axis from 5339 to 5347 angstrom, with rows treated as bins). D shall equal -0.53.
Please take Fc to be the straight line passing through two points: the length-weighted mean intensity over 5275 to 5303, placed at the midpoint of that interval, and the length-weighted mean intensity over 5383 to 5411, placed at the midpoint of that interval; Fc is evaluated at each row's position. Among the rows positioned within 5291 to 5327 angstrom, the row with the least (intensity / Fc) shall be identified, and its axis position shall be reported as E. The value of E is 5297.0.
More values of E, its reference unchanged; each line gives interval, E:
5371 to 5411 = 5393.0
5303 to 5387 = 5341.0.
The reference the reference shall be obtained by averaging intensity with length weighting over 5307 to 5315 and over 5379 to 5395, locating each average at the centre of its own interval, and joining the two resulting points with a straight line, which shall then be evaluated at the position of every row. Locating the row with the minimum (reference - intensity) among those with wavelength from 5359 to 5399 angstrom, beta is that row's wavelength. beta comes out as 5373.0 angstrom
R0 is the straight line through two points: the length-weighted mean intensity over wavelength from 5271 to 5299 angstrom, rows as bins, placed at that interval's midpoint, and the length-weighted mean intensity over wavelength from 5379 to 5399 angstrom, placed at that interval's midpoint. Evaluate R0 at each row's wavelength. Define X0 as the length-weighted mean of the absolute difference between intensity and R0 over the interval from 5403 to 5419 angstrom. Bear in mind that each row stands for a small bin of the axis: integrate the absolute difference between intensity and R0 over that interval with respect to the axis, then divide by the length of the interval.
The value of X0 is 0.82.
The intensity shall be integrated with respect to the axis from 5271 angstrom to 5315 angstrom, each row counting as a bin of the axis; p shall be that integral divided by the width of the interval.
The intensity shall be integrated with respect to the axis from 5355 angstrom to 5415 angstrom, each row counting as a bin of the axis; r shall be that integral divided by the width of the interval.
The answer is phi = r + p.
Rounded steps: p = 7.74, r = 7.96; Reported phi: 15.70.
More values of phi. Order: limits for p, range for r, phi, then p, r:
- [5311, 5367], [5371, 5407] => 15.91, 8.07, 7.84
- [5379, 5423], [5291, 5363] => 16.08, 8.01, 8.07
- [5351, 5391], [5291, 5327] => 16.08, 8.09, 7.98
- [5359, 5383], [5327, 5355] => 16.01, 7.92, 8.09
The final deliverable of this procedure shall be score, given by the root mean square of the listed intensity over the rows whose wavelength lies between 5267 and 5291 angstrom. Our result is 7.3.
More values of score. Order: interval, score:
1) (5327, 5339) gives 8.3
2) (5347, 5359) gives 8.5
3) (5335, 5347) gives 7.5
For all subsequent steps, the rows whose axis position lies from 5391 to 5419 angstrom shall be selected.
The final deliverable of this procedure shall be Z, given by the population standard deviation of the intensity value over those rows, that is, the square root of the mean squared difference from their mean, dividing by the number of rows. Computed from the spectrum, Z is 0.77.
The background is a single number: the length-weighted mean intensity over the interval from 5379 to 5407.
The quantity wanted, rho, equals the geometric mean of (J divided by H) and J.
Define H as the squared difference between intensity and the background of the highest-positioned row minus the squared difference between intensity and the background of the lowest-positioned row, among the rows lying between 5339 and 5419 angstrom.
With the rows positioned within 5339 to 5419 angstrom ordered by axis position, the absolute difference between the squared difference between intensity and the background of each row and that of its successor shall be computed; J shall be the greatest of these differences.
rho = 1.9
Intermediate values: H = 1.00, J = 1.9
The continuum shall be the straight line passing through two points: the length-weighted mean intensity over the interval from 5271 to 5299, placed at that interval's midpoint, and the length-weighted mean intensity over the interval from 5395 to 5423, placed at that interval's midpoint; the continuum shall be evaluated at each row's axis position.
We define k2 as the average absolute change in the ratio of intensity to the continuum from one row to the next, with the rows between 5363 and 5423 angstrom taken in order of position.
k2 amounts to 0.080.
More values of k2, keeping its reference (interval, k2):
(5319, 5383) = 0.063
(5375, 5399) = 0.116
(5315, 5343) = 0.066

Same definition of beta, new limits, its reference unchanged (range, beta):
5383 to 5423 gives 5413.0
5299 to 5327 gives 5309.0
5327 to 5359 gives 5357.0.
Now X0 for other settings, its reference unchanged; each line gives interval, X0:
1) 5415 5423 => 1.15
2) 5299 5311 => 0.59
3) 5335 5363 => 0.60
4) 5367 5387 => 0.58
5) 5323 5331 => 0.73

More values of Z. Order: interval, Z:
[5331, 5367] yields 0.49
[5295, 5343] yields 0.48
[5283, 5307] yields 0.19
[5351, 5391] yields 0.45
